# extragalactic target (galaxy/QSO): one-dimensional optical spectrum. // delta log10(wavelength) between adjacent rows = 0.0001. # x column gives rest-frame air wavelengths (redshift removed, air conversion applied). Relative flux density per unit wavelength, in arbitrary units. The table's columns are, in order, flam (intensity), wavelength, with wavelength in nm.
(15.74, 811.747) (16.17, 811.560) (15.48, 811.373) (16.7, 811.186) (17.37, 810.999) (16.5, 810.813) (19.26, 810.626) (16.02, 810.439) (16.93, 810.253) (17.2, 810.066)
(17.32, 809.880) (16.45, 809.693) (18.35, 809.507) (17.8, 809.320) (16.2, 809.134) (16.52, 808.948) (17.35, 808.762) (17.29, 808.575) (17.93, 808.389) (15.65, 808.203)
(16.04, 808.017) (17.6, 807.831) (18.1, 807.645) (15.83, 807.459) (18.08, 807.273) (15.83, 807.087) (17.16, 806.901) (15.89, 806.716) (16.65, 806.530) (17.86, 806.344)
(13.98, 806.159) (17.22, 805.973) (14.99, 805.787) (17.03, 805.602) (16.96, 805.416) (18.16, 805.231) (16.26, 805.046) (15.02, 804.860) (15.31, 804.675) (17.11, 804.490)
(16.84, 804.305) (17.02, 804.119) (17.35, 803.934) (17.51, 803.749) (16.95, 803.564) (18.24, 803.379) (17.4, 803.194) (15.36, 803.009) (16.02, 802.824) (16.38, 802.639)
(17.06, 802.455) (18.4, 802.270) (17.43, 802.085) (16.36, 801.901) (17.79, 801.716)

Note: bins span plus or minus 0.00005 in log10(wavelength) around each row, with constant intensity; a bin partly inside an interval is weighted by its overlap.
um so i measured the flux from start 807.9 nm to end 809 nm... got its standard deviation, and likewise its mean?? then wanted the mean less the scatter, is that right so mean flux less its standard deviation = 16.0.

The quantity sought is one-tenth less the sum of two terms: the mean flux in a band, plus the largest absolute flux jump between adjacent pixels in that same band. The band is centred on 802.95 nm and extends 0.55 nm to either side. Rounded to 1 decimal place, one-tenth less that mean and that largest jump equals -18.7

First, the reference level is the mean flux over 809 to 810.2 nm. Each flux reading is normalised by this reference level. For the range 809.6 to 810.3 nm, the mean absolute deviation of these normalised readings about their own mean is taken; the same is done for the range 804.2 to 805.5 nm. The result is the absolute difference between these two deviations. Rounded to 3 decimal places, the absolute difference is 0.033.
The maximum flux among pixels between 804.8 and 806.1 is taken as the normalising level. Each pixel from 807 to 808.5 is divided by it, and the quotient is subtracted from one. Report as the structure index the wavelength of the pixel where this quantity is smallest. 807.645 nm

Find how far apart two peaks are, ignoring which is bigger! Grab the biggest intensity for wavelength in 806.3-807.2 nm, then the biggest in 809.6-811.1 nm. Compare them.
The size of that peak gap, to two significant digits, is 1.4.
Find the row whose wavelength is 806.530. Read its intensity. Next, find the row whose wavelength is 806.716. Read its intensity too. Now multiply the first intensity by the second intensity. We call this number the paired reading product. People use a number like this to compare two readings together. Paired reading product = 265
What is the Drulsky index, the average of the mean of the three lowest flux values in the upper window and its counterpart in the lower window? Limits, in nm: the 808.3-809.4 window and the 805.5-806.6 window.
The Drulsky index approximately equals 15.9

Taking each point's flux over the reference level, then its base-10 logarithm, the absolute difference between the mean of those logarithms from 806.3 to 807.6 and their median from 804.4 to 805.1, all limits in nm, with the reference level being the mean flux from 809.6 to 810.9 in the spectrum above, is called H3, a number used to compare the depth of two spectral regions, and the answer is 0.026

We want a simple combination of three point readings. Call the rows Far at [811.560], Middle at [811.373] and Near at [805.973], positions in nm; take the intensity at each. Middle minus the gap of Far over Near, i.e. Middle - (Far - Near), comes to 16.5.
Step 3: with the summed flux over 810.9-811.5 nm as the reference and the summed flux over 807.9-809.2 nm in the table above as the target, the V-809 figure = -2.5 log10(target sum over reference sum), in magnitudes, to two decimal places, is -0.93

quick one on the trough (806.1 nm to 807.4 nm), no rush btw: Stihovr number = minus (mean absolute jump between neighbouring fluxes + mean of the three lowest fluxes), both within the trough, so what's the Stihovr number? -17.0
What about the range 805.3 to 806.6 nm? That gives -17.3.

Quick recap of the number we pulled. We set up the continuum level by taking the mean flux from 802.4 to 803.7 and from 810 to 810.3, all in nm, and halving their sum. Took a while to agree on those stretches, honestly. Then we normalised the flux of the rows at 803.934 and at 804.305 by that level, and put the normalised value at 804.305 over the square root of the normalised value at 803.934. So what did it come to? 0.98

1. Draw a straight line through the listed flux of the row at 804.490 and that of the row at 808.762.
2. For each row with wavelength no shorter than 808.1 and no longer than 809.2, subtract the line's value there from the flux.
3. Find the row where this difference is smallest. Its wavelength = 808.203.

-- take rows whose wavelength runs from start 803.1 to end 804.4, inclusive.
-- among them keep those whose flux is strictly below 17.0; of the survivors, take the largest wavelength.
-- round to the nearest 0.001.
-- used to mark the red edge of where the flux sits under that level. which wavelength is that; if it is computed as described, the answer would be 804.305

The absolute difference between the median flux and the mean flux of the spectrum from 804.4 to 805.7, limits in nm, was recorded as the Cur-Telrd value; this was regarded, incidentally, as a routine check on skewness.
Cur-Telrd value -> 0.41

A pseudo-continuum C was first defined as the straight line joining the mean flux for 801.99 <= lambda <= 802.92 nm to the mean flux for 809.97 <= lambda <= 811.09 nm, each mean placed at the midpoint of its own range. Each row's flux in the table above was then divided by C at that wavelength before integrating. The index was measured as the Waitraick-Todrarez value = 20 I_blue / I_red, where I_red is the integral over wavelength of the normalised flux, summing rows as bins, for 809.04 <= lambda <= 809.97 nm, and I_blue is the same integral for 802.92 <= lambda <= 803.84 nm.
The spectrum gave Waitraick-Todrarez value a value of 19.8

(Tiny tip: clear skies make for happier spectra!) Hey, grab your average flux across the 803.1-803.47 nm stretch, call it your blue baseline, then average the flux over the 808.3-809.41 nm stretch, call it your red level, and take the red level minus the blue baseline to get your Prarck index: -0.6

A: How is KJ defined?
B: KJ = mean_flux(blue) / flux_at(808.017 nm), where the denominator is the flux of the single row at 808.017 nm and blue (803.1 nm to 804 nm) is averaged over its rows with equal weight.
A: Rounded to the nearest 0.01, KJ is 1.09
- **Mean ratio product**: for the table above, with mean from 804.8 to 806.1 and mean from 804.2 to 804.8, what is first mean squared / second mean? 16.6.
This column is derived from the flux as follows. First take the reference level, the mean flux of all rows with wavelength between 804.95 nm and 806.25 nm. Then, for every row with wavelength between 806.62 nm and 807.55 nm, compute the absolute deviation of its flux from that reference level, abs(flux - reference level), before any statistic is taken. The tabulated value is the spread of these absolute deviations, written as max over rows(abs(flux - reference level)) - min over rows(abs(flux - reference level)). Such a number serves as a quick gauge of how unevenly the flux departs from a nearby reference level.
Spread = 1.2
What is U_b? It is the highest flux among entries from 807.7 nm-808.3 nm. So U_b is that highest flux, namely 17.6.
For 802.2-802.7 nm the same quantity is 18.4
